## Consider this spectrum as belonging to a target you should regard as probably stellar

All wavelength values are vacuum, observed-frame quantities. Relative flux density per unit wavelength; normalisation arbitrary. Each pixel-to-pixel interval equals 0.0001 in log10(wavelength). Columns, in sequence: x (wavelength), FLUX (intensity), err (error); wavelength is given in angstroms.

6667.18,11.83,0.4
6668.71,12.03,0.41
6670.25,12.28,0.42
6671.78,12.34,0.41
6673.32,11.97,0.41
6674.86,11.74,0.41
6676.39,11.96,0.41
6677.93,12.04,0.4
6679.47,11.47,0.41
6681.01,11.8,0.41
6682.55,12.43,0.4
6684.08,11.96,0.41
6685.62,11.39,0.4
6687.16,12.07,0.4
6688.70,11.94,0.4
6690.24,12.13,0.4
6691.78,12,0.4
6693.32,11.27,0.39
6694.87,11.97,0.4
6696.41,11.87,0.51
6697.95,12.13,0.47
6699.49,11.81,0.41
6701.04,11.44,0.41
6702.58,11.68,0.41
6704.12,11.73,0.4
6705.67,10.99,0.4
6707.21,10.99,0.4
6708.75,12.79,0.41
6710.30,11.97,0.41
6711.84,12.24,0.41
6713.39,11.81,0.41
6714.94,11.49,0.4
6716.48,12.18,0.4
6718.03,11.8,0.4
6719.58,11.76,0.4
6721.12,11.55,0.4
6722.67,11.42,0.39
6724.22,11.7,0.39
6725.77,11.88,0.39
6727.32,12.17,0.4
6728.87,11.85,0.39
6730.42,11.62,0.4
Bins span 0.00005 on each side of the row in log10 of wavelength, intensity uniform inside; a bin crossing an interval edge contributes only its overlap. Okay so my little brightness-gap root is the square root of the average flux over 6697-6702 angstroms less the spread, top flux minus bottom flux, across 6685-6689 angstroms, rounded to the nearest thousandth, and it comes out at 3.334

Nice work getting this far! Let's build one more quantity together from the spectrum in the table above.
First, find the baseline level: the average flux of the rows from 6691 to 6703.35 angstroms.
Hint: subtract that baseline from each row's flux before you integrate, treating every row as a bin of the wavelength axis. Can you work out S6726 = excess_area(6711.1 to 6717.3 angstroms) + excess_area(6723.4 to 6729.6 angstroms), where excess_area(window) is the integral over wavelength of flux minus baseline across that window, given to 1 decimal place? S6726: 1.8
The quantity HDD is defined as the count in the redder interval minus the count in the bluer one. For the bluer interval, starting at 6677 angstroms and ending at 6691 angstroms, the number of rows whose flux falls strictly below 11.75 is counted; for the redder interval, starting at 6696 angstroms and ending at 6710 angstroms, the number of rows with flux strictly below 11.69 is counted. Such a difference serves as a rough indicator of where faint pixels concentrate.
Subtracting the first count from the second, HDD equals 2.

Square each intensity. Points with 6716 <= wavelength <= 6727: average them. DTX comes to 138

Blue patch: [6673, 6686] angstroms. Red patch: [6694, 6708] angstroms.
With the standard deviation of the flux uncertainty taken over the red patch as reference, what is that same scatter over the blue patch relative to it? 0.13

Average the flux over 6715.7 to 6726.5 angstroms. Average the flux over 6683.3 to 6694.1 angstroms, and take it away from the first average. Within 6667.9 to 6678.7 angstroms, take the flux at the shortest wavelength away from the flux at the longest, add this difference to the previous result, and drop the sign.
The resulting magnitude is 0.1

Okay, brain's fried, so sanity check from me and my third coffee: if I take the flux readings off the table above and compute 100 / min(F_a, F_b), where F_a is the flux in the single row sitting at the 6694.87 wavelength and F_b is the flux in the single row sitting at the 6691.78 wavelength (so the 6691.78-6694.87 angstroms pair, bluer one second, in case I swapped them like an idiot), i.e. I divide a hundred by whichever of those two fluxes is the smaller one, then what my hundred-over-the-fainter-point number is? 8.4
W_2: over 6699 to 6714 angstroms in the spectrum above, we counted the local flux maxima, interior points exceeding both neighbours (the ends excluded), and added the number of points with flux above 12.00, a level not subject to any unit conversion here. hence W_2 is 5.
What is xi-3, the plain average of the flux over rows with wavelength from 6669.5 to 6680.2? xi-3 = 12.0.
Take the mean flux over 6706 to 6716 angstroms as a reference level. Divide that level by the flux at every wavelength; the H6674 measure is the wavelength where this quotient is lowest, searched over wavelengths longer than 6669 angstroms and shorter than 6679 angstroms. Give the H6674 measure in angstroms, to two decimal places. 6671.78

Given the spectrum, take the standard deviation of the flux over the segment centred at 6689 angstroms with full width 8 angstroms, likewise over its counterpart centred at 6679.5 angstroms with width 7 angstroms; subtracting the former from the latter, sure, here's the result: 0.05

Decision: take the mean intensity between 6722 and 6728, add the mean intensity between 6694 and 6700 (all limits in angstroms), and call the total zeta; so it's 23.7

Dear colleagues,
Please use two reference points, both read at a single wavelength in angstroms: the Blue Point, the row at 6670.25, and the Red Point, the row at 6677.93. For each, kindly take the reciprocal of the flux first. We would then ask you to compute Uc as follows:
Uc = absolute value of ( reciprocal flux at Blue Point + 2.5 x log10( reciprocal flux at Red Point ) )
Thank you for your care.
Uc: 2.62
